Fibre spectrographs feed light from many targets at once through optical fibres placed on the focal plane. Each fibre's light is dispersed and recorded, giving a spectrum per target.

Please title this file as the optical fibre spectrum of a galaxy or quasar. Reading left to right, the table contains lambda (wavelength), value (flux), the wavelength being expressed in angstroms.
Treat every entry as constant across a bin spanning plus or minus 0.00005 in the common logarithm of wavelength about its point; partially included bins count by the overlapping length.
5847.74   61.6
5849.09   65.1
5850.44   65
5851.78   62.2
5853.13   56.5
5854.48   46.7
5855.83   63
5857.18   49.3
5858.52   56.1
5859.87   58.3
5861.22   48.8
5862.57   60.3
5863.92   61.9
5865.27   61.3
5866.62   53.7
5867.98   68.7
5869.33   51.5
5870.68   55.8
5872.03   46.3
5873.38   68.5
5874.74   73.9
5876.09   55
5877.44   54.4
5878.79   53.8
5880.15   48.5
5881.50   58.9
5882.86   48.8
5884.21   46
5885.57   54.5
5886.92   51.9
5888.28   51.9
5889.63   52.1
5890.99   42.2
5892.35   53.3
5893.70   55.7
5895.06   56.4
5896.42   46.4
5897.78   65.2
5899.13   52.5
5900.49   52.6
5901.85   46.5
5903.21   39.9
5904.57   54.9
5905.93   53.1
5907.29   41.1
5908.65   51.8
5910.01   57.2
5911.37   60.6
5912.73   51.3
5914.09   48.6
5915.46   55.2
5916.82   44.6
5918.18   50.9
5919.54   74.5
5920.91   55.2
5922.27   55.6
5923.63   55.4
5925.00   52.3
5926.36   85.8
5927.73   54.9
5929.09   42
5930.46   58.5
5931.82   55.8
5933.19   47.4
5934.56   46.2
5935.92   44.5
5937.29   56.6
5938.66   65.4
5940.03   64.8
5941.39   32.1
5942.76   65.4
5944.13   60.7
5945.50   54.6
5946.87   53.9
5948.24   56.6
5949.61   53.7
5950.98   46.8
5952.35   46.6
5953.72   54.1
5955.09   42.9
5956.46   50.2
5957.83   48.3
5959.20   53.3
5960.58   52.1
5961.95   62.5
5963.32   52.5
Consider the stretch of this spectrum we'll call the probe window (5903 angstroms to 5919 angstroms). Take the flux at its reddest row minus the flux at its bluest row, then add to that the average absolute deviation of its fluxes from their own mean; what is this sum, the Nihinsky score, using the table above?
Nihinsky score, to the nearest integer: 16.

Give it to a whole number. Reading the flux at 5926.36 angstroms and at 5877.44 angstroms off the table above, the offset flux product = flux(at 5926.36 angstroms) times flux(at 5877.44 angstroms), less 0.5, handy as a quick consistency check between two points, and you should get 4667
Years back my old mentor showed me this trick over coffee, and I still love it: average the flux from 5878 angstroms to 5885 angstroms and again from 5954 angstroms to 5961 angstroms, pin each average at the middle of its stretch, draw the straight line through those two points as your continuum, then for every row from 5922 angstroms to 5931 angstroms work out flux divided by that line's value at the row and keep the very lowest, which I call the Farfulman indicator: 0.84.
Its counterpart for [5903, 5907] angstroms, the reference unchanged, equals 0.79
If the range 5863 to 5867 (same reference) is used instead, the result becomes 1.04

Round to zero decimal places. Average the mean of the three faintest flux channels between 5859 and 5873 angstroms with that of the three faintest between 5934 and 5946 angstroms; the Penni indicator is 45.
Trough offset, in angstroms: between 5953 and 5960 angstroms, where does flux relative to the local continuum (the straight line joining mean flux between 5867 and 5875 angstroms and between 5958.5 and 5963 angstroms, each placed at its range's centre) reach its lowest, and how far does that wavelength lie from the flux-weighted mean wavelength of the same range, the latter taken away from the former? -1.4 angstroms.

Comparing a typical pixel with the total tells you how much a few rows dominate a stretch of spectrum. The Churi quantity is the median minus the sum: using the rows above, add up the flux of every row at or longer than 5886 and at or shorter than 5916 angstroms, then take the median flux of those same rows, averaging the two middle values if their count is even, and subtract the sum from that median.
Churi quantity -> -1088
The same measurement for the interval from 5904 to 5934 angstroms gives -1152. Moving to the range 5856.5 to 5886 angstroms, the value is -1180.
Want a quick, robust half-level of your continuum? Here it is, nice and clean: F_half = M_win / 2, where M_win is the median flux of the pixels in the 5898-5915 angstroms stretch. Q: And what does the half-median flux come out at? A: 26.1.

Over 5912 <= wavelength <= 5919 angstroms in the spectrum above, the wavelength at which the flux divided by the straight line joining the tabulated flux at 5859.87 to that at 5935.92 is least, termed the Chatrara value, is 5916.82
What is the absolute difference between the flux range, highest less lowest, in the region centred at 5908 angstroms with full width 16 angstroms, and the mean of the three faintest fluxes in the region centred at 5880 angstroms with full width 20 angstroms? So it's 26.2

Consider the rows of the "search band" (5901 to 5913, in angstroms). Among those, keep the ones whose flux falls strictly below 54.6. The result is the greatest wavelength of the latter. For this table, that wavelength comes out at 5912.73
